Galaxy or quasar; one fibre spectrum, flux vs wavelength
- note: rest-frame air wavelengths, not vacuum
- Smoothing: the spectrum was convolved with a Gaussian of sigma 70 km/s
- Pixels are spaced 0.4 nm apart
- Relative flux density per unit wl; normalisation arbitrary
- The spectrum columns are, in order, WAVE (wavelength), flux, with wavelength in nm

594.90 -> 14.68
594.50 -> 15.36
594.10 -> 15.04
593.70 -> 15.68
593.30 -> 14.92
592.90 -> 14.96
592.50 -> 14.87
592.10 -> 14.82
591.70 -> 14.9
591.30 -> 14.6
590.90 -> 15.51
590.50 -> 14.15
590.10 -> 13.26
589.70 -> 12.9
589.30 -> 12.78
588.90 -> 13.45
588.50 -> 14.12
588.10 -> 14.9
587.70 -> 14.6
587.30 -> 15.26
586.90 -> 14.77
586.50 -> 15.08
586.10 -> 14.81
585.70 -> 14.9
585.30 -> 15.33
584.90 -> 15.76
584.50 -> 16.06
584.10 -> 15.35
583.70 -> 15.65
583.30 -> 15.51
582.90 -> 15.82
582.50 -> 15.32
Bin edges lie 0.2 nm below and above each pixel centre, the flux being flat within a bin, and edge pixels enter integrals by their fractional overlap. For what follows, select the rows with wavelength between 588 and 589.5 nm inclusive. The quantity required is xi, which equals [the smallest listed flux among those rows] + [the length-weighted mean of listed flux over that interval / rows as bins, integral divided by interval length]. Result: 26.5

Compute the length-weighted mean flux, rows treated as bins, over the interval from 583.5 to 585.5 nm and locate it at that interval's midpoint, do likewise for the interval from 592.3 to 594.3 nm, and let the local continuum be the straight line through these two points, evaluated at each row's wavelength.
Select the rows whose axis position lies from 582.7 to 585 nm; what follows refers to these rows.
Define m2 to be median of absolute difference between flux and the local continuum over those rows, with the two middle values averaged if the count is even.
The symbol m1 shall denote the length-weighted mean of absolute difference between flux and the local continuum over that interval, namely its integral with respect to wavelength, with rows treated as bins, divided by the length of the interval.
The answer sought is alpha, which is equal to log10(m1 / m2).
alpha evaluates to 0.067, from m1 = 0.2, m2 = 0.2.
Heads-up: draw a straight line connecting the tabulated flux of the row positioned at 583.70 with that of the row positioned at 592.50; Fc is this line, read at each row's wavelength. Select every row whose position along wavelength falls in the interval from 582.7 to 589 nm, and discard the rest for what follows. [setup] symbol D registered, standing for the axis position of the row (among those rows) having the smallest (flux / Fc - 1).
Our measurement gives 588.90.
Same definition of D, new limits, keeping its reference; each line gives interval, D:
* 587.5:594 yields 589.30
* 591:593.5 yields 591.30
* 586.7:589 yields 588.90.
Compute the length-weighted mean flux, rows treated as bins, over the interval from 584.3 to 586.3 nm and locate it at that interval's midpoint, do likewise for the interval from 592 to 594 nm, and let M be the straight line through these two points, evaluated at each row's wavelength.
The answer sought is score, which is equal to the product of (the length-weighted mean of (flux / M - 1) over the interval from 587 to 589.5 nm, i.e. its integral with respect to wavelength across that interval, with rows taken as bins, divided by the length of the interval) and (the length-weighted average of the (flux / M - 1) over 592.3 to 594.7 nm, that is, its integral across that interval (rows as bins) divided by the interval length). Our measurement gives -0.0004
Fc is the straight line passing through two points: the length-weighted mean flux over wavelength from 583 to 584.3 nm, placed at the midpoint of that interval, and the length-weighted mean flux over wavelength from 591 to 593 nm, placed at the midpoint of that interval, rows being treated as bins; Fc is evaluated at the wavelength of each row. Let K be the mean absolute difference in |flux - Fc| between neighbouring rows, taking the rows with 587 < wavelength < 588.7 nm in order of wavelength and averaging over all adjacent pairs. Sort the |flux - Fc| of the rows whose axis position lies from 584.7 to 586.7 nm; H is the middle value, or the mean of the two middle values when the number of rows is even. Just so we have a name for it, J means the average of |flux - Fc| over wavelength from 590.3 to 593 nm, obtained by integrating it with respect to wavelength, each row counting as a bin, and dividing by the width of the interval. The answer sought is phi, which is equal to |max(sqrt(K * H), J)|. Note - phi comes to 0.43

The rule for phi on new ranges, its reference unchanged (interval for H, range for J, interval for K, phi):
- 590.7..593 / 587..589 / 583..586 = 0.66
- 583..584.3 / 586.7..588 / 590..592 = 0.37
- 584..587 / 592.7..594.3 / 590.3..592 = 0.41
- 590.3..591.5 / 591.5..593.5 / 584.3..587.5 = 0.41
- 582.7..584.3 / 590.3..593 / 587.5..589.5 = 0.29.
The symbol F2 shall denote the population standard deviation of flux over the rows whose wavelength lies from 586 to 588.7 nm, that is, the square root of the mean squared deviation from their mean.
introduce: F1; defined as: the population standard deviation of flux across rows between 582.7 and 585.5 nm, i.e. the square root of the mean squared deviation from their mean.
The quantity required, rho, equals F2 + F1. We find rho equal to 0.58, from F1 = 0.25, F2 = 0.34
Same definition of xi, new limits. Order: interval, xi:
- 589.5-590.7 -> 26.3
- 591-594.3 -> 29.6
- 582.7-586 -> 30.4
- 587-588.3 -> 29.5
